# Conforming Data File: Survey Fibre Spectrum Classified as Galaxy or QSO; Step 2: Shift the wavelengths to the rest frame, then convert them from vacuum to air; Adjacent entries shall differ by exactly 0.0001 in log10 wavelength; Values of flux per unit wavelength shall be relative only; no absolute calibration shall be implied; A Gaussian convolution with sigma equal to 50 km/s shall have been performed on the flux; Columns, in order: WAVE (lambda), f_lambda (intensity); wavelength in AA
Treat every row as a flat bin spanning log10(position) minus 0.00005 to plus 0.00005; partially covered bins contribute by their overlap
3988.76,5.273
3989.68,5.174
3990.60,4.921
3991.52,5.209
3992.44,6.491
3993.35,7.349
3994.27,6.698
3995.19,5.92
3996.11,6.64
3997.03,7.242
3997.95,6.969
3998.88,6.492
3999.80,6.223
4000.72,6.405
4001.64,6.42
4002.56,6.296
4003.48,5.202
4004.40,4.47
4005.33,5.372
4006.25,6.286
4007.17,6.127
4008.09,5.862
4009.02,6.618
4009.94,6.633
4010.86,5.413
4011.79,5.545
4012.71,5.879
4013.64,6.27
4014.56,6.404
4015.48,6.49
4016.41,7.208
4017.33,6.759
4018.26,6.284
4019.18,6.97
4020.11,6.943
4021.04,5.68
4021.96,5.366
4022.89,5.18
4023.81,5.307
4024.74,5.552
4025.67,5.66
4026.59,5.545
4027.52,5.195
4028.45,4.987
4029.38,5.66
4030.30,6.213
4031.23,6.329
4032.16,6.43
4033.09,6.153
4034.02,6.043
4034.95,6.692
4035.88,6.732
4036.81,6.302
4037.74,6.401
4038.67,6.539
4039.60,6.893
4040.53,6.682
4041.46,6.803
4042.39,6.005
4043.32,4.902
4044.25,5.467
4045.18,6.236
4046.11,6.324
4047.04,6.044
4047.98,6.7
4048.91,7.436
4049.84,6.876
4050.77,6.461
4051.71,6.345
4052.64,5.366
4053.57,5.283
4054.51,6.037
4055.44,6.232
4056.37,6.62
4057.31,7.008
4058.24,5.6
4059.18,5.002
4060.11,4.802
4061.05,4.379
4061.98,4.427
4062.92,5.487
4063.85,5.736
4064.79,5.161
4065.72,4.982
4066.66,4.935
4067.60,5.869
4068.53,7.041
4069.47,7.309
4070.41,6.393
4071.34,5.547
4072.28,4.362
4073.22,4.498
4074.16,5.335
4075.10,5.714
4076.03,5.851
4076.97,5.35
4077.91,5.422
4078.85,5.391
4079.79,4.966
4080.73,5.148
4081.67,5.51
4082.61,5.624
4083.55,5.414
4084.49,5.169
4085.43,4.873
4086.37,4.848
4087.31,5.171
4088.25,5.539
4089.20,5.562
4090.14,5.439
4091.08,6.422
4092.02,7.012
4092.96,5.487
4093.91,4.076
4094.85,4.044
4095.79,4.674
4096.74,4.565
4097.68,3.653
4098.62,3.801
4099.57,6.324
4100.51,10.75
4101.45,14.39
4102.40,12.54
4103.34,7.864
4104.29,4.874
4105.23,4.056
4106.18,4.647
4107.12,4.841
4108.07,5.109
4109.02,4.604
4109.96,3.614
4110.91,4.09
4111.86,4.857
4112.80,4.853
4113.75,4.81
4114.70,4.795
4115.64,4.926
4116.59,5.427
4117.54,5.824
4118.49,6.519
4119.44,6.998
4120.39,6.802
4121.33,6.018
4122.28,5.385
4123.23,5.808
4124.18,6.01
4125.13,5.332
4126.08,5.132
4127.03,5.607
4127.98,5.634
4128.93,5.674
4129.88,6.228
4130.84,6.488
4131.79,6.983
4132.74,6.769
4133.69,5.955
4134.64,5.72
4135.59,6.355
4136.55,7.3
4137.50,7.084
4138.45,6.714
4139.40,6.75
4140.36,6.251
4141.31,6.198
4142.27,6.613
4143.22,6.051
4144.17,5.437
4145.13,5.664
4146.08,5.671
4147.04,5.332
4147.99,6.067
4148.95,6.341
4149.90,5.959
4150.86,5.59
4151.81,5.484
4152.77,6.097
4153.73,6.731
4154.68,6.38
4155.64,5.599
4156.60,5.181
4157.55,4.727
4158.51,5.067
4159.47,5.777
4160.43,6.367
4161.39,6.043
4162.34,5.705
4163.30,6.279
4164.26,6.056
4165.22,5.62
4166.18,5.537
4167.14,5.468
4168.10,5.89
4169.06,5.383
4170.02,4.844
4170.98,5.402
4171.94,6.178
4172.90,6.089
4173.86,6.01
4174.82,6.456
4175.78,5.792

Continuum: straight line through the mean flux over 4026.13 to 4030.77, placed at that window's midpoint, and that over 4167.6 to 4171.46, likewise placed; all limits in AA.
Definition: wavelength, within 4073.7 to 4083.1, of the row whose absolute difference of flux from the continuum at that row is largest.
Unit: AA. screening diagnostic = 4079.79 AA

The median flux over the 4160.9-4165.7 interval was 6.04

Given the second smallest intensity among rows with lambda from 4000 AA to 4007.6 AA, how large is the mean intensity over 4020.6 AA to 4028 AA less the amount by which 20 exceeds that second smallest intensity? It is -9.36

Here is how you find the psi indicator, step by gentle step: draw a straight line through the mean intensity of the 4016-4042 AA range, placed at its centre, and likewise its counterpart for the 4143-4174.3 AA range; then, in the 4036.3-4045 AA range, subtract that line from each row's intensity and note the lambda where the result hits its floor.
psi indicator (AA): 4043.32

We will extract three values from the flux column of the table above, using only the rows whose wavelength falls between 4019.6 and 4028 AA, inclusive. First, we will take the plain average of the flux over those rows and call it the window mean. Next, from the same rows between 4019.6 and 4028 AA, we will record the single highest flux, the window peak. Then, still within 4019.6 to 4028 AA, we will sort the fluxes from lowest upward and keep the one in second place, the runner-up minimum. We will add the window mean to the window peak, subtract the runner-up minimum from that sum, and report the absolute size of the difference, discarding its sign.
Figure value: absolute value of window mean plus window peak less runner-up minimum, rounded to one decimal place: 7.4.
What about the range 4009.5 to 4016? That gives 7.2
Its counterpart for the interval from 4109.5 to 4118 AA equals 6.5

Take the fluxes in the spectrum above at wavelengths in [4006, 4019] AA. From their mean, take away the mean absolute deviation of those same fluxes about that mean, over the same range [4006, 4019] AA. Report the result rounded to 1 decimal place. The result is 5.9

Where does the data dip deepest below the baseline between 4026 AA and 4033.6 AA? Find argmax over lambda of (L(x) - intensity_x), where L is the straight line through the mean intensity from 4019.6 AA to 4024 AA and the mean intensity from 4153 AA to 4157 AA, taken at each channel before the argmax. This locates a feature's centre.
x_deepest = 4028.45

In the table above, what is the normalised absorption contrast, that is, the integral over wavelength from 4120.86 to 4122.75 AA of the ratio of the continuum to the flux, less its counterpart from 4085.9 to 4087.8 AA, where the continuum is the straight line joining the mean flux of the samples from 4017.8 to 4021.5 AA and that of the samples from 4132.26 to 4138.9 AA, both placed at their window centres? -0.3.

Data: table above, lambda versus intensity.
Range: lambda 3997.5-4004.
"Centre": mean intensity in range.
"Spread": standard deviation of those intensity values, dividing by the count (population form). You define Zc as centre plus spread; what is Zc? 6.8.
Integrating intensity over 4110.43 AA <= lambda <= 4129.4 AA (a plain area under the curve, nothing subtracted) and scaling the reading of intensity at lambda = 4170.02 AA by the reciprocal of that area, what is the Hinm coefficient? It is 0.0462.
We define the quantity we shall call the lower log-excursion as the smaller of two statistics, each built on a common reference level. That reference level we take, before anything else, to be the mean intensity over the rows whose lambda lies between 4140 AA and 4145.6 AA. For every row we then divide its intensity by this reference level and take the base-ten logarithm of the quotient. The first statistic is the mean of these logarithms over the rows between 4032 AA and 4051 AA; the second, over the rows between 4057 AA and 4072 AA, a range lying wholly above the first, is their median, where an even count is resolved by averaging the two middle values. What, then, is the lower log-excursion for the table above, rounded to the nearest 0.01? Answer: -0.04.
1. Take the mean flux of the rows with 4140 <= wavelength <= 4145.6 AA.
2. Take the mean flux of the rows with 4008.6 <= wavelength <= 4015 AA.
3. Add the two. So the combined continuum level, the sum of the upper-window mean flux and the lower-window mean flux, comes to 12.1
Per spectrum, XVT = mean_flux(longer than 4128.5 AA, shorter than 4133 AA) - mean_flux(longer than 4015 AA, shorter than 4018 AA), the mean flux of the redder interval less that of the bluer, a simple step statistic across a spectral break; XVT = -0.4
